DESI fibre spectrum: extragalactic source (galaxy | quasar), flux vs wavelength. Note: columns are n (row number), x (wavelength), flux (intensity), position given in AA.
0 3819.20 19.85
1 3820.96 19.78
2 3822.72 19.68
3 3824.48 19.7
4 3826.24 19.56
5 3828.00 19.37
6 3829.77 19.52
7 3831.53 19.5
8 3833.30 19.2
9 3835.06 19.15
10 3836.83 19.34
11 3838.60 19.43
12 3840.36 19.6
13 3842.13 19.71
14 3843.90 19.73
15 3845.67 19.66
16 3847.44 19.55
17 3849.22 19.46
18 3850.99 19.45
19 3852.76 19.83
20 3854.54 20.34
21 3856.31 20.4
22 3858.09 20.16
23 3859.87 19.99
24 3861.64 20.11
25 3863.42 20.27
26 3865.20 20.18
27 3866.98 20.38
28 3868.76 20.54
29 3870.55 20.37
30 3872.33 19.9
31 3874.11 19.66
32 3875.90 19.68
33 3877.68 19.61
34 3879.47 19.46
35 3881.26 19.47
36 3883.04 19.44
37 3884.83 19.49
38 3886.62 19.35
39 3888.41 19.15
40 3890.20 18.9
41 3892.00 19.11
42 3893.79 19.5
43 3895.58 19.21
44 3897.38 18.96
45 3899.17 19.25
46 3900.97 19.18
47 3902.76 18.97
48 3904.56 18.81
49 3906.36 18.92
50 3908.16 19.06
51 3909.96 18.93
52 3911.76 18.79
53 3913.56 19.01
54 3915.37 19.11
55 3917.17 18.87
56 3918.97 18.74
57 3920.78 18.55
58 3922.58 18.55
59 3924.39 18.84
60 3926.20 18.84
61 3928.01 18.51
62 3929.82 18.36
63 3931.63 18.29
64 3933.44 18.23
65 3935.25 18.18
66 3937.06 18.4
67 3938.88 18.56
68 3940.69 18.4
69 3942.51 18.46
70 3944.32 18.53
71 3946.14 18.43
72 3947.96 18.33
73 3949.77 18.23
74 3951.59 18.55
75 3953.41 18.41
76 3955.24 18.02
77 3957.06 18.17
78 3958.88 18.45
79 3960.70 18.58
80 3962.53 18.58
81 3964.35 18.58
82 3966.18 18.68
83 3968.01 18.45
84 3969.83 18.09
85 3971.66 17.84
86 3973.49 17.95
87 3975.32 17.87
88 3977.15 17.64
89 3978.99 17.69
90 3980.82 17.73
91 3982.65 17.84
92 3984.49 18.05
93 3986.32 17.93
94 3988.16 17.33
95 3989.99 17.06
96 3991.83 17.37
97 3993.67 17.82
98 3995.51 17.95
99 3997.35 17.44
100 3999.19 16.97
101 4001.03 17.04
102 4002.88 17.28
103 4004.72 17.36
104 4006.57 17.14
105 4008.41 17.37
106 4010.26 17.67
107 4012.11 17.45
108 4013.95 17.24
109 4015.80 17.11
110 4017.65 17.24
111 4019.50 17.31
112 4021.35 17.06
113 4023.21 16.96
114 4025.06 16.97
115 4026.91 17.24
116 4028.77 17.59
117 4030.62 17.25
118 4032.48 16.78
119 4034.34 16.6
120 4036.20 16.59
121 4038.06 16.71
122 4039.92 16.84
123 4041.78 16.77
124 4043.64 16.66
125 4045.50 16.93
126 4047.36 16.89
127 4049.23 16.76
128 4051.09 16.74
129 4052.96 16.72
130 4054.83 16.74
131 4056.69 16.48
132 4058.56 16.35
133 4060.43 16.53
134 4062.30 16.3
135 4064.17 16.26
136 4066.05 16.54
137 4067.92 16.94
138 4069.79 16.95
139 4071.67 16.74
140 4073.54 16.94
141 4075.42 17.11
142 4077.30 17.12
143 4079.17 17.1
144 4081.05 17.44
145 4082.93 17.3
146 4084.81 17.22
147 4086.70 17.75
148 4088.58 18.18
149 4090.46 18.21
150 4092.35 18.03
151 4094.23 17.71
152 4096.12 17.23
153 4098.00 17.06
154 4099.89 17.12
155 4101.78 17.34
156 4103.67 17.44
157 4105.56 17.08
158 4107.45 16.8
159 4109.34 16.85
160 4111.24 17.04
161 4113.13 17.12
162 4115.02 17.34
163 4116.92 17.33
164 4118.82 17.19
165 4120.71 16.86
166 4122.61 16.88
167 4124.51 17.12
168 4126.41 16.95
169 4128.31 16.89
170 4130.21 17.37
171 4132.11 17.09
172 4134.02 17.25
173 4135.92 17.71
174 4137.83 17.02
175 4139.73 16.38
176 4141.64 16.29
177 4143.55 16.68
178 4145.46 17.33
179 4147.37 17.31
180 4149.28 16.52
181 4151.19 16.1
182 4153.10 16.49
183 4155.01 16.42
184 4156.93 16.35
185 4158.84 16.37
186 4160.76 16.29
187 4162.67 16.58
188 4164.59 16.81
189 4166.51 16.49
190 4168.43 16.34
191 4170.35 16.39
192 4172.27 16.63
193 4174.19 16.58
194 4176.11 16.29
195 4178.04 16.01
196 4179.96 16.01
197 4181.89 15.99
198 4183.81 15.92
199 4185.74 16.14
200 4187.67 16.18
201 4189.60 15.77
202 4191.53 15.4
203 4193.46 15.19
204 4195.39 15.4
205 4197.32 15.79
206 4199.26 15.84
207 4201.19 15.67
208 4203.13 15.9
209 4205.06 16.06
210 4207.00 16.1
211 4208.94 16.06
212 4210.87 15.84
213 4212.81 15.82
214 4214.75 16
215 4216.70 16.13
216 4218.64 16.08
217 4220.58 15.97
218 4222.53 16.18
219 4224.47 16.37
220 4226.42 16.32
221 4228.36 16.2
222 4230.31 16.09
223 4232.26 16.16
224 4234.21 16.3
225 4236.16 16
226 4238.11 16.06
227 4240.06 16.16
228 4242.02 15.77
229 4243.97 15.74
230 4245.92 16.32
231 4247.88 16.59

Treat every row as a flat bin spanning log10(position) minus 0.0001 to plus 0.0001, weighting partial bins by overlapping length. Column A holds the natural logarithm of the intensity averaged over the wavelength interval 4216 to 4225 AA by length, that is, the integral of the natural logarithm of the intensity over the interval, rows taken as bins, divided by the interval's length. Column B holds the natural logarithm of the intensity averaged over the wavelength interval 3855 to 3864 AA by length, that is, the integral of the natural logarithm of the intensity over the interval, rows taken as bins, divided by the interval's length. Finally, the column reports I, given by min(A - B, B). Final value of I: -0.22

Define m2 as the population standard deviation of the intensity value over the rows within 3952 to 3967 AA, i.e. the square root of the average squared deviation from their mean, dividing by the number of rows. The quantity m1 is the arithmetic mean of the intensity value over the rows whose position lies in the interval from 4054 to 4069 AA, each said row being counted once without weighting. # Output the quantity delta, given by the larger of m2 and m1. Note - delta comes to 16.5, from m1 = 16.5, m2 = 0.21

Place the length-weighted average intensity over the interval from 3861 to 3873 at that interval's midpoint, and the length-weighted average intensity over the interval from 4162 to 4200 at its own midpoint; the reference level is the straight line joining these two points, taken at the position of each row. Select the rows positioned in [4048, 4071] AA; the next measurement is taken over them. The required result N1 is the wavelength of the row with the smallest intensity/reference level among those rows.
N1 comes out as 4064.17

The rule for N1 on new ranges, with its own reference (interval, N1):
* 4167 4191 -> 4189.60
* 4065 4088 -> 4066.05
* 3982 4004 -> 3989.99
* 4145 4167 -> 4151.19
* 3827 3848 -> 3835.06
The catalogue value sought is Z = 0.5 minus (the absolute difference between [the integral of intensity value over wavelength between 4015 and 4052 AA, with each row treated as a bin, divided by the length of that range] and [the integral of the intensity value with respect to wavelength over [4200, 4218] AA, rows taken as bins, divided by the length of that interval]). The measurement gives -0.5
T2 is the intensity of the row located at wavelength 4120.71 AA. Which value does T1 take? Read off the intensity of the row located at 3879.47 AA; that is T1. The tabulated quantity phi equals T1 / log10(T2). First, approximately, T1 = 19.46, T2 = 16.86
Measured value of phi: 15.9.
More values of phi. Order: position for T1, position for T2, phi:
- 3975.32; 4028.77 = 14.4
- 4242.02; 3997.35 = 12.7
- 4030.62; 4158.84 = 14.2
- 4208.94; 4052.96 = 13.1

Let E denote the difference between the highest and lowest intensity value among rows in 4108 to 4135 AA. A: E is 0.52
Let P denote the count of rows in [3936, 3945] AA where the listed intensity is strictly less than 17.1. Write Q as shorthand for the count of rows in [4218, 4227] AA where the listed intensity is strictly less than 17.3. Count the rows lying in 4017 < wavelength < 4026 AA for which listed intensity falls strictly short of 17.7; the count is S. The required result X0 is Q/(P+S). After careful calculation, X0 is 1.0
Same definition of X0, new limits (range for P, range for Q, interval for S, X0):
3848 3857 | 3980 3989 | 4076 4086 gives 0.0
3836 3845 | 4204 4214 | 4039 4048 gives 1.0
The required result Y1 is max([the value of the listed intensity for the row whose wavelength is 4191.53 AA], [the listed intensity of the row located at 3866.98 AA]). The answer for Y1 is 20.4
